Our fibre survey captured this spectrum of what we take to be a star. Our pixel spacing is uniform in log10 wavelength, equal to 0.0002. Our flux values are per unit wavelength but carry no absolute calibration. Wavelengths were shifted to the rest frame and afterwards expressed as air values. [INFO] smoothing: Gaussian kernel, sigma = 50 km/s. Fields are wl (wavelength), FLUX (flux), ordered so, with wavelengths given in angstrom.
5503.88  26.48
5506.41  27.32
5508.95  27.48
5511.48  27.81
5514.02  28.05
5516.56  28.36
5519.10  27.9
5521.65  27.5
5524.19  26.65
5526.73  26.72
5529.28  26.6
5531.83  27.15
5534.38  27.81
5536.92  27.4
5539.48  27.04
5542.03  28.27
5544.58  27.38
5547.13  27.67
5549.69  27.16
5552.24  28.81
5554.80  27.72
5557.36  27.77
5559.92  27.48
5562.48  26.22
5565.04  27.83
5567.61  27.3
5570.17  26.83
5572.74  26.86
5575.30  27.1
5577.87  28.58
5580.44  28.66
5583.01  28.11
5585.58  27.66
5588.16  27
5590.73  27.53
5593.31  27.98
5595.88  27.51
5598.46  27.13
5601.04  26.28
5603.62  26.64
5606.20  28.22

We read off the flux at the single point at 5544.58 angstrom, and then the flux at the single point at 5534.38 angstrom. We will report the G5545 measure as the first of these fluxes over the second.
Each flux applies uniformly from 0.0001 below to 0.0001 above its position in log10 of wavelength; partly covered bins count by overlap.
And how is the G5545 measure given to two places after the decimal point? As 0.98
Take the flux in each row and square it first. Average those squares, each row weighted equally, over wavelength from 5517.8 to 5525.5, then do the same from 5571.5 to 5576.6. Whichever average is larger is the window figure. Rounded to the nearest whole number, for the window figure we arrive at 748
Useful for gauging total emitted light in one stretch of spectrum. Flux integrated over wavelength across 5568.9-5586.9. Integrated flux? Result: 498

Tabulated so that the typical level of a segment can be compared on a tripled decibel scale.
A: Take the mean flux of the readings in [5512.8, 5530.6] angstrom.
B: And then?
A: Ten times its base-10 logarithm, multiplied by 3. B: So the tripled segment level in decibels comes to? 43.1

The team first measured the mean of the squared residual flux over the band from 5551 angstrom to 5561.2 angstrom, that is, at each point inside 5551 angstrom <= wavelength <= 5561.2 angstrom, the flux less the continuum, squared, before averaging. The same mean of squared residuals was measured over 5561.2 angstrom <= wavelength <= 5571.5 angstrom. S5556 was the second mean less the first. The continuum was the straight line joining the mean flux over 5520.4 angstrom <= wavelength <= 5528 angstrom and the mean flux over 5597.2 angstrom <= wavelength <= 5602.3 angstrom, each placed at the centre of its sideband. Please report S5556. -1.0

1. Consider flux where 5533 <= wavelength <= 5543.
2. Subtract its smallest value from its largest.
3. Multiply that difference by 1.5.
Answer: 1.8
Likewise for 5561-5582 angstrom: 3.7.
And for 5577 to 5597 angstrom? 2.5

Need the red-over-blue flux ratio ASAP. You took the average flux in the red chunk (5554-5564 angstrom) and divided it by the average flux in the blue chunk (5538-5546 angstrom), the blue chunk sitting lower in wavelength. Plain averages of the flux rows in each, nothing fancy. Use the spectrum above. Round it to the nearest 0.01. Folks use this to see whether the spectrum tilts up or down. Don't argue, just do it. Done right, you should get 0.99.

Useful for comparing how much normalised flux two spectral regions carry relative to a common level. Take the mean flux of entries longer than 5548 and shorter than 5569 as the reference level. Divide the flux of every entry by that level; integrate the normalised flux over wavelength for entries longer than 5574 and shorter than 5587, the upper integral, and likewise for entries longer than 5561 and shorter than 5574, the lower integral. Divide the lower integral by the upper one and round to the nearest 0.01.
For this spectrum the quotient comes 0.96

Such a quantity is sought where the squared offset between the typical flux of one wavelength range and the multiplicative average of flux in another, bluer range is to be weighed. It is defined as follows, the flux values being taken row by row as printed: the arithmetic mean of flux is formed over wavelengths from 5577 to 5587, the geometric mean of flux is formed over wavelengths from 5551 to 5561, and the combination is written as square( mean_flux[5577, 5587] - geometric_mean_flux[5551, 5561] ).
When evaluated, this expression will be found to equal 0.1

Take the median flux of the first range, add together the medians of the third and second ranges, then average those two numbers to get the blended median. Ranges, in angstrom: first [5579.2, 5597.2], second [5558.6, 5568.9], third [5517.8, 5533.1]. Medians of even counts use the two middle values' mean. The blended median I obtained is 41.0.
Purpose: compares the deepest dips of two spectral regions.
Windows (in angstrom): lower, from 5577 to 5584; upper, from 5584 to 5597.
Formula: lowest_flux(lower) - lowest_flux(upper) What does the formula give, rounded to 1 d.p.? 1.1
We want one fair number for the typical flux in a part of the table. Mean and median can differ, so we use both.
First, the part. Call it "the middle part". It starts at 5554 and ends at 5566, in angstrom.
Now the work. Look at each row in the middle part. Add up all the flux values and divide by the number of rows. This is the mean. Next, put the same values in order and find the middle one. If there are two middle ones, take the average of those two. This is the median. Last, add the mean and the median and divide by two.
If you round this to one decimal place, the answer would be 27.6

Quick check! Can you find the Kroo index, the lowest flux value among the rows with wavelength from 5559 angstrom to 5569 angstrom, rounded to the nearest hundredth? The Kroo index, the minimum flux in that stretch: 26.22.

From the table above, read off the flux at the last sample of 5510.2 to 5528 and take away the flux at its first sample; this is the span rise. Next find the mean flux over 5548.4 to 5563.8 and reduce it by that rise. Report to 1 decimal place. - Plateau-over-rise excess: 28.6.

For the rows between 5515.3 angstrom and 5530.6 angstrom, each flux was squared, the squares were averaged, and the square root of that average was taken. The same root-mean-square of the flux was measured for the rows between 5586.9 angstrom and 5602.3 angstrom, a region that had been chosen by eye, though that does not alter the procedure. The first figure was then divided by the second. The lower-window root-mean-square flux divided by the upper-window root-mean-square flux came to 1.00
